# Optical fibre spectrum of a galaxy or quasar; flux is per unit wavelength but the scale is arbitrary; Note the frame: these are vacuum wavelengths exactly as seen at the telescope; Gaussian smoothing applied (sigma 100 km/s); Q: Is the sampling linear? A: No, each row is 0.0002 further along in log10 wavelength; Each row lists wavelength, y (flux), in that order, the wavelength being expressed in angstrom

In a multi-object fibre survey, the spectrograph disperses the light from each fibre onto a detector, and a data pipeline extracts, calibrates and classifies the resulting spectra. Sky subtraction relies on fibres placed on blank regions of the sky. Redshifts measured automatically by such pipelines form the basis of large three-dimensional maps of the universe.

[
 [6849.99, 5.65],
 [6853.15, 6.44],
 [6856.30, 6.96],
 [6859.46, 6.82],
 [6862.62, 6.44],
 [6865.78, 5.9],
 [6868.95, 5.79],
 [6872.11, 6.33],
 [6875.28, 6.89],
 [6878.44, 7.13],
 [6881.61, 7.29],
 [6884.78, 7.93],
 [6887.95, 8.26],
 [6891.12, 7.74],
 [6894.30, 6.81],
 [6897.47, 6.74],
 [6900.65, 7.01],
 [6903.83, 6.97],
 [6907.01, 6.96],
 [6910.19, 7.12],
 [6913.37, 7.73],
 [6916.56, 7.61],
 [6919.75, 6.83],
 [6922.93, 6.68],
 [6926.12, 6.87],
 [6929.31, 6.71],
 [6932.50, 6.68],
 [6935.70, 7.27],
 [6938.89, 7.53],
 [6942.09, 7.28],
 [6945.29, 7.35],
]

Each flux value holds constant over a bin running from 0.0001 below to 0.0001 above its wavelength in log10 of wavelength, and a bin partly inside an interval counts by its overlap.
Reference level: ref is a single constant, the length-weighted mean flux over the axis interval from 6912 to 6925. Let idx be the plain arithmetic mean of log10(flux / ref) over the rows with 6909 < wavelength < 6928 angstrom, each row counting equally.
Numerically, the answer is -0.004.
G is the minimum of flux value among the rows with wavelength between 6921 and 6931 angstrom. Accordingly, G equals 6.68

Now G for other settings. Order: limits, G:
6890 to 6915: 6.74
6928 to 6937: 6.68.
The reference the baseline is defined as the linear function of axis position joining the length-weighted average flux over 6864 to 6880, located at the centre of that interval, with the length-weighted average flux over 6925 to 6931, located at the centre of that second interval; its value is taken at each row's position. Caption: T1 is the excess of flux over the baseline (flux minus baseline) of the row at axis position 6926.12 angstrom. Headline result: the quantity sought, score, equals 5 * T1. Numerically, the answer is 0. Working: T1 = 0.1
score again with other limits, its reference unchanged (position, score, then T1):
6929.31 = 0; -0.1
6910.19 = 2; 0.5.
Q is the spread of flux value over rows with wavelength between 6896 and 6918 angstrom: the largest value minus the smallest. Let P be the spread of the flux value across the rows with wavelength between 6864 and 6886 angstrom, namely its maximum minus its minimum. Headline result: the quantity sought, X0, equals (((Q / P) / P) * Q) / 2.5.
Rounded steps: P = 2.14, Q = 0.99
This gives 0.1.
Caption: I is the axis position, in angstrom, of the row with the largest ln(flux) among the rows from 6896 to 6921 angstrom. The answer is 6913.37 angstrom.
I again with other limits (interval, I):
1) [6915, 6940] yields 6916.56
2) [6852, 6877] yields 6856.30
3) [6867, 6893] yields 6887.95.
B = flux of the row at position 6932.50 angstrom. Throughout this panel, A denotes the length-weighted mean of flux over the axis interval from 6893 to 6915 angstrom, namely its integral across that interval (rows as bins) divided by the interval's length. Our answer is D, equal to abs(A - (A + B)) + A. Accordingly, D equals 13.7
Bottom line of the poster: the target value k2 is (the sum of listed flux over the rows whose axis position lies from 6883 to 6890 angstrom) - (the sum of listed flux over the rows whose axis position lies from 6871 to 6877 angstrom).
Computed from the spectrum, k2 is 3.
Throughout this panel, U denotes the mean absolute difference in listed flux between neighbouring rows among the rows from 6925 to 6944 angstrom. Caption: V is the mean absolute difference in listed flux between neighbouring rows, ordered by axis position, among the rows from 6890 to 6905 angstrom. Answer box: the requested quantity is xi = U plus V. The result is 0.59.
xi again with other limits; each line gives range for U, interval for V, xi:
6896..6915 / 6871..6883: 0.54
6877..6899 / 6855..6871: 0.73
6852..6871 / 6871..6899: 0.77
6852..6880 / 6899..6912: 0.45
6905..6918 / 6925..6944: 0.55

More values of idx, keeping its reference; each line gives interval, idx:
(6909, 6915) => 0.014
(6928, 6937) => -0.019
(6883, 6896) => 0.028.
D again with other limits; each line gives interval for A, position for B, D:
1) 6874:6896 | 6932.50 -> 14.1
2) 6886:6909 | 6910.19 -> 14.3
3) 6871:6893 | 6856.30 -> 14.3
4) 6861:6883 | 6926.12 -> 13.4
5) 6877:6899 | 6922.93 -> 14.1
